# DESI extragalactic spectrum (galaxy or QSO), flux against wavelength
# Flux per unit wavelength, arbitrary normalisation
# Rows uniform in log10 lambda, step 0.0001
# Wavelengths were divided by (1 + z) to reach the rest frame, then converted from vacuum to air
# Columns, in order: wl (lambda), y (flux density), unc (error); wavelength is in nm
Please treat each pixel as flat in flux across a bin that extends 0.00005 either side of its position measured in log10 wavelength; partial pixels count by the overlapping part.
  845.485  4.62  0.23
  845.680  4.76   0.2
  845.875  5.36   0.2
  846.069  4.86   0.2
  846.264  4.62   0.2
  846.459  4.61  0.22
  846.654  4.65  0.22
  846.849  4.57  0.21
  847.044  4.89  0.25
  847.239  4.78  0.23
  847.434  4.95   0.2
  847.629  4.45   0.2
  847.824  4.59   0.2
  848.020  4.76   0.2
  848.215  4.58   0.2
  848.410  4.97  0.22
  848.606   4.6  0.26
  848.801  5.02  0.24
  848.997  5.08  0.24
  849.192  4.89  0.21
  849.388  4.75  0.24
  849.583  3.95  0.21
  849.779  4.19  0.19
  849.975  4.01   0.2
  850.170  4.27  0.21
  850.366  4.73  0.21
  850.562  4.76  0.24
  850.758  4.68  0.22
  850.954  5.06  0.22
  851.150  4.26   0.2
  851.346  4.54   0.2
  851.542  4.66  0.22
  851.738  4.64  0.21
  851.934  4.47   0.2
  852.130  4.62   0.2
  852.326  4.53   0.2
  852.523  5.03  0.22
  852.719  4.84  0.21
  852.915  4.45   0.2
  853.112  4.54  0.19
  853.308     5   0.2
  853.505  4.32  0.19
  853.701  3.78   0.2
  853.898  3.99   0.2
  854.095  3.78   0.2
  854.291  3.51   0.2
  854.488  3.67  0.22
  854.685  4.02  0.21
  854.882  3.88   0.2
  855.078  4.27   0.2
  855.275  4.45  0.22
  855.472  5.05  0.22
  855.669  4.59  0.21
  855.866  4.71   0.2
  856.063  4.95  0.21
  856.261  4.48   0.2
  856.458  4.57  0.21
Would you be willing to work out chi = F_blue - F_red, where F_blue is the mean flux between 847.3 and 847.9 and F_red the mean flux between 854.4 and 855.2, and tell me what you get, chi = 0.70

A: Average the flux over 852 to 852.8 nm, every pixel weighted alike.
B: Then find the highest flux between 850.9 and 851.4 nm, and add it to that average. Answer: 9.8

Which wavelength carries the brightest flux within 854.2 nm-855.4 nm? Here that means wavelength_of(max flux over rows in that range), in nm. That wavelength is 855.275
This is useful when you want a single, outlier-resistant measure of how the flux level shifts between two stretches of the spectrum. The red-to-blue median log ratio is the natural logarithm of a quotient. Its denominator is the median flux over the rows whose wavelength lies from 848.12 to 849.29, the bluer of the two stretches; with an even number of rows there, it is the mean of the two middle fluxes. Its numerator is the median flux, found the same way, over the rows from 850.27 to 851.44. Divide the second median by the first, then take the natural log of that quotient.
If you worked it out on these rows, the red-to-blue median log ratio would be -0.05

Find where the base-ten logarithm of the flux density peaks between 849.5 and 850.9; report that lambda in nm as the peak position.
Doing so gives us 850.562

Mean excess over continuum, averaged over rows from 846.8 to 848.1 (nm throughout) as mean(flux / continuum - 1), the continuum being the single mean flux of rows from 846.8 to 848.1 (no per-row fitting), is 0.00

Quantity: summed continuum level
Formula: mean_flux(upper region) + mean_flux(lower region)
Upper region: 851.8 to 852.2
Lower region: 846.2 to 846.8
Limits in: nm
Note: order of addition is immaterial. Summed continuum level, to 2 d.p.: 9.17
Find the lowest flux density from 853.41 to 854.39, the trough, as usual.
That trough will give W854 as 3.51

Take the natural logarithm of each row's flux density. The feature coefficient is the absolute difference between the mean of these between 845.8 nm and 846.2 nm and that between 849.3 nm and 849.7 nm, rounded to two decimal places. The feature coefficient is 0.16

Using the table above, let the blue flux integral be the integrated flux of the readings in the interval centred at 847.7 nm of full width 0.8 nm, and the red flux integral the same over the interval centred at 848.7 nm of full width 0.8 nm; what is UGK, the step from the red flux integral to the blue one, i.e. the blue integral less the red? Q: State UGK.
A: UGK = -0.18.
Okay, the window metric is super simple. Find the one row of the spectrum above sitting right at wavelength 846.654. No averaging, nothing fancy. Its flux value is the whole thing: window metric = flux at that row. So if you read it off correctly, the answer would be 4.65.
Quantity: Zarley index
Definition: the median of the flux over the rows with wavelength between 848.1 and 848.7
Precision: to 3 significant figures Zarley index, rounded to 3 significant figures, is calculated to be 4.60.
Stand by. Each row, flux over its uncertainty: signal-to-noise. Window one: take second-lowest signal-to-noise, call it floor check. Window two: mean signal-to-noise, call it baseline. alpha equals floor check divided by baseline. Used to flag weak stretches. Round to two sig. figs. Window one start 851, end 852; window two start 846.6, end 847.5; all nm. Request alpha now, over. 0.99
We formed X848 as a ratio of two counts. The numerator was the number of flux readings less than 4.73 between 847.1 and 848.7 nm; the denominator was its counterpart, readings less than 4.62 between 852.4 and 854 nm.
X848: 0.80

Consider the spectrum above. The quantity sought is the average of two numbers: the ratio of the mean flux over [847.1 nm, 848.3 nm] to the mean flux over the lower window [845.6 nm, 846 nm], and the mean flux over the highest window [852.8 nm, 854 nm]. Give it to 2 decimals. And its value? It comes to 2.64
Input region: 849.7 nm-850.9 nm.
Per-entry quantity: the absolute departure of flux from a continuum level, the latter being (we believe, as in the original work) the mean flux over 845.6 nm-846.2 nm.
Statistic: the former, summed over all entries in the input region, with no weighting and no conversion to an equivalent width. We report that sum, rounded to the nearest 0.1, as 3.3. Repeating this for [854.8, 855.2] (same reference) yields 1.8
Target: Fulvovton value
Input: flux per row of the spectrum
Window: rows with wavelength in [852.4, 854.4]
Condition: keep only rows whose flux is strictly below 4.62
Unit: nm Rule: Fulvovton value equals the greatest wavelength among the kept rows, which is 854.291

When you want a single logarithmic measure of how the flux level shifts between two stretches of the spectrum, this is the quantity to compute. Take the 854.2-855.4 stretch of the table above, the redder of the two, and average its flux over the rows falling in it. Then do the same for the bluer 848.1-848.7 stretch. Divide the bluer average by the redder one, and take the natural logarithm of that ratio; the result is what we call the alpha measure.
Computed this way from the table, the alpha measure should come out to 0.17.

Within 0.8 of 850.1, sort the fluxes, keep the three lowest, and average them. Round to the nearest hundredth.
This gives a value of 4.05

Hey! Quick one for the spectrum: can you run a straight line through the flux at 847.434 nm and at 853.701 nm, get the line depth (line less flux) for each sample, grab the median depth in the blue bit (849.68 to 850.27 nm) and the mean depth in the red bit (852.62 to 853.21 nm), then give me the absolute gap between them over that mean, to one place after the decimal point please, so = -1.5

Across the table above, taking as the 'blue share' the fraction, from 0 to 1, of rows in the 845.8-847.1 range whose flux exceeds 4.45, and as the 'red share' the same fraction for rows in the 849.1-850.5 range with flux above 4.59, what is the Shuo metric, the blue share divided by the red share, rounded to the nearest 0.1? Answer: 2.3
